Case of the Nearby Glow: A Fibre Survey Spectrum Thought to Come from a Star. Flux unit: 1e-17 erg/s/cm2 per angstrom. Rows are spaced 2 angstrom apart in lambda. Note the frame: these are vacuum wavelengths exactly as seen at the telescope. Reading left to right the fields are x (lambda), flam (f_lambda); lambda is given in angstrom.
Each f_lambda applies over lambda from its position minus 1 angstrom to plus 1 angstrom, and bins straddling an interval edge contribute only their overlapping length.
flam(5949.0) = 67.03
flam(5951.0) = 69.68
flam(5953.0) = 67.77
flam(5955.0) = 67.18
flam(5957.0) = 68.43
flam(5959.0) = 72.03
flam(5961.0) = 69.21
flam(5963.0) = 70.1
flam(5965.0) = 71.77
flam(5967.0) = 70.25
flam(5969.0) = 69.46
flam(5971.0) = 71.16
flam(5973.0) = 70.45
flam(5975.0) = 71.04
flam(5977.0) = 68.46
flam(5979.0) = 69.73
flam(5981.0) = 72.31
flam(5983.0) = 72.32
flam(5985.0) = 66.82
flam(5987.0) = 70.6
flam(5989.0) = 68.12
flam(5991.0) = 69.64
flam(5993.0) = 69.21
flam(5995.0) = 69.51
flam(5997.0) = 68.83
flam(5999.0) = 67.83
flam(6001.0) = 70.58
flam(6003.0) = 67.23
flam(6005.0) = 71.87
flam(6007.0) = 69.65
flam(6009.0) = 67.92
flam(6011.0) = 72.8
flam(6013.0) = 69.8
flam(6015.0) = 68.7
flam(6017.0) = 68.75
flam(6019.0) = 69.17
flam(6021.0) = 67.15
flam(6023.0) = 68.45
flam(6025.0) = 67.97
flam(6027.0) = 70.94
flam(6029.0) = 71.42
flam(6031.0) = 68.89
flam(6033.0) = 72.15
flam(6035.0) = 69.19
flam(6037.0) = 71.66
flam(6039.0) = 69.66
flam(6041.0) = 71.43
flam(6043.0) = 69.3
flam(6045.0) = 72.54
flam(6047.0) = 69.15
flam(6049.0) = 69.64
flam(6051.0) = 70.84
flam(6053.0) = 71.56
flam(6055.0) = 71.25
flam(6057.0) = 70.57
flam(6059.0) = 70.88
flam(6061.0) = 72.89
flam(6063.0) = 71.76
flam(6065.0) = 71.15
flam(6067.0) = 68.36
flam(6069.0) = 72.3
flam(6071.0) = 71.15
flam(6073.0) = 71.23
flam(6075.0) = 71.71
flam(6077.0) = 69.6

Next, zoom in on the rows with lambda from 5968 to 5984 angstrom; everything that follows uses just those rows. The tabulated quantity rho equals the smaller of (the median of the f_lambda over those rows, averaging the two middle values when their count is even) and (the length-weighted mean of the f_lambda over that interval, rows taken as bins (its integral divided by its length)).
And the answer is 70.6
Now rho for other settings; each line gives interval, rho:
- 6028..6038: 70.7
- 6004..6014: 69.8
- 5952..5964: 68.8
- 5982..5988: 69.9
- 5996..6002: 68.8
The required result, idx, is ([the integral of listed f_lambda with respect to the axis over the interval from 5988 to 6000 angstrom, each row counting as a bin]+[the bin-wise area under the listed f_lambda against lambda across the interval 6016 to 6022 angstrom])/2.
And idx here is 618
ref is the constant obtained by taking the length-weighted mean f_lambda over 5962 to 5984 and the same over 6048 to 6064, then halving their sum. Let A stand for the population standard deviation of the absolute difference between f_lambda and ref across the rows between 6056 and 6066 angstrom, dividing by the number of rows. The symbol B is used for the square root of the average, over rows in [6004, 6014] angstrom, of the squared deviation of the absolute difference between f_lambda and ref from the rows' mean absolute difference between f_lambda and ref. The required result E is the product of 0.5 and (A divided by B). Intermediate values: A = 0.70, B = 0.74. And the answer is 0.47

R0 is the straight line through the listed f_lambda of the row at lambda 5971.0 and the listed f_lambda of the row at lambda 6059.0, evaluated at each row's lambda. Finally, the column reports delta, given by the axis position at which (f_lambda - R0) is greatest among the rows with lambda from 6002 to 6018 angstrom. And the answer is 6011.0 angstrom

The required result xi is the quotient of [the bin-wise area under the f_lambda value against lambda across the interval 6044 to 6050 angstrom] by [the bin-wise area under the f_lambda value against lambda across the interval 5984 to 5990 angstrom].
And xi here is 1.03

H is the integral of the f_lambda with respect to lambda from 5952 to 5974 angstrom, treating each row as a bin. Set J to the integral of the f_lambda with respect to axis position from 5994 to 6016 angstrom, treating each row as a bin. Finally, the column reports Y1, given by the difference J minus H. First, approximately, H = 1536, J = 1529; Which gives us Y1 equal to -6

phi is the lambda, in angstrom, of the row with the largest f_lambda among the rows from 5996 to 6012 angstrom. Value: 6011.0 angstrom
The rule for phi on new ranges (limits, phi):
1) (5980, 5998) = 5983.0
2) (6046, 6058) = 6053.0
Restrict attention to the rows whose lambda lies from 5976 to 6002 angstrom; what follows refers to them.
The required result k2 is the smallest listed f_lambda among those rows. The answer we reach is 66.82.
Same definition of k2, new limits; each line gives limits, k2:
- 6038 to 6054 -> 69.15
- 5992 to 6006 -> 67.23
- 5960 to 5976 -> 69.21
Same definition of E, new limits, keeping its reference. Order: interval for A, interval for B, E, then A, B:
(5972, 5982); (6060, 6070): 0.50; 0.81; 0.81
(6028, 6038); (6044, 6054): 0.45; 0.57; 0.63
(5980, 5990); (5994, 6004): 0.55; 1.31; 1.19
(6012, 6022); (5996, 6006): 0.35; 0.88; 1.25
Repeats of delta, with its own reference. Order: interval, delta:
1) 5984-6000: 5987.0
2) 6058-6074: 6061.0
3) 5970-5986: 5983.0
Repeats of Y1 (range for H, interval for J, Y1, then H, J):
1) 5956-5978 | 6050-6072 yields 21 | 1545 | 1565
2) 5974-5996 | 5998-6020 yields -7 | 1536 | 1529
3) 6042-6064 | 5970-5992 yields -19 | 1561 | 1541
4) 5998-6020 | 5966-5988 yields 17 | 1529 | 1545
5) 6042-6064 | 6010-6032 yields -33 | 1561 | 1528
